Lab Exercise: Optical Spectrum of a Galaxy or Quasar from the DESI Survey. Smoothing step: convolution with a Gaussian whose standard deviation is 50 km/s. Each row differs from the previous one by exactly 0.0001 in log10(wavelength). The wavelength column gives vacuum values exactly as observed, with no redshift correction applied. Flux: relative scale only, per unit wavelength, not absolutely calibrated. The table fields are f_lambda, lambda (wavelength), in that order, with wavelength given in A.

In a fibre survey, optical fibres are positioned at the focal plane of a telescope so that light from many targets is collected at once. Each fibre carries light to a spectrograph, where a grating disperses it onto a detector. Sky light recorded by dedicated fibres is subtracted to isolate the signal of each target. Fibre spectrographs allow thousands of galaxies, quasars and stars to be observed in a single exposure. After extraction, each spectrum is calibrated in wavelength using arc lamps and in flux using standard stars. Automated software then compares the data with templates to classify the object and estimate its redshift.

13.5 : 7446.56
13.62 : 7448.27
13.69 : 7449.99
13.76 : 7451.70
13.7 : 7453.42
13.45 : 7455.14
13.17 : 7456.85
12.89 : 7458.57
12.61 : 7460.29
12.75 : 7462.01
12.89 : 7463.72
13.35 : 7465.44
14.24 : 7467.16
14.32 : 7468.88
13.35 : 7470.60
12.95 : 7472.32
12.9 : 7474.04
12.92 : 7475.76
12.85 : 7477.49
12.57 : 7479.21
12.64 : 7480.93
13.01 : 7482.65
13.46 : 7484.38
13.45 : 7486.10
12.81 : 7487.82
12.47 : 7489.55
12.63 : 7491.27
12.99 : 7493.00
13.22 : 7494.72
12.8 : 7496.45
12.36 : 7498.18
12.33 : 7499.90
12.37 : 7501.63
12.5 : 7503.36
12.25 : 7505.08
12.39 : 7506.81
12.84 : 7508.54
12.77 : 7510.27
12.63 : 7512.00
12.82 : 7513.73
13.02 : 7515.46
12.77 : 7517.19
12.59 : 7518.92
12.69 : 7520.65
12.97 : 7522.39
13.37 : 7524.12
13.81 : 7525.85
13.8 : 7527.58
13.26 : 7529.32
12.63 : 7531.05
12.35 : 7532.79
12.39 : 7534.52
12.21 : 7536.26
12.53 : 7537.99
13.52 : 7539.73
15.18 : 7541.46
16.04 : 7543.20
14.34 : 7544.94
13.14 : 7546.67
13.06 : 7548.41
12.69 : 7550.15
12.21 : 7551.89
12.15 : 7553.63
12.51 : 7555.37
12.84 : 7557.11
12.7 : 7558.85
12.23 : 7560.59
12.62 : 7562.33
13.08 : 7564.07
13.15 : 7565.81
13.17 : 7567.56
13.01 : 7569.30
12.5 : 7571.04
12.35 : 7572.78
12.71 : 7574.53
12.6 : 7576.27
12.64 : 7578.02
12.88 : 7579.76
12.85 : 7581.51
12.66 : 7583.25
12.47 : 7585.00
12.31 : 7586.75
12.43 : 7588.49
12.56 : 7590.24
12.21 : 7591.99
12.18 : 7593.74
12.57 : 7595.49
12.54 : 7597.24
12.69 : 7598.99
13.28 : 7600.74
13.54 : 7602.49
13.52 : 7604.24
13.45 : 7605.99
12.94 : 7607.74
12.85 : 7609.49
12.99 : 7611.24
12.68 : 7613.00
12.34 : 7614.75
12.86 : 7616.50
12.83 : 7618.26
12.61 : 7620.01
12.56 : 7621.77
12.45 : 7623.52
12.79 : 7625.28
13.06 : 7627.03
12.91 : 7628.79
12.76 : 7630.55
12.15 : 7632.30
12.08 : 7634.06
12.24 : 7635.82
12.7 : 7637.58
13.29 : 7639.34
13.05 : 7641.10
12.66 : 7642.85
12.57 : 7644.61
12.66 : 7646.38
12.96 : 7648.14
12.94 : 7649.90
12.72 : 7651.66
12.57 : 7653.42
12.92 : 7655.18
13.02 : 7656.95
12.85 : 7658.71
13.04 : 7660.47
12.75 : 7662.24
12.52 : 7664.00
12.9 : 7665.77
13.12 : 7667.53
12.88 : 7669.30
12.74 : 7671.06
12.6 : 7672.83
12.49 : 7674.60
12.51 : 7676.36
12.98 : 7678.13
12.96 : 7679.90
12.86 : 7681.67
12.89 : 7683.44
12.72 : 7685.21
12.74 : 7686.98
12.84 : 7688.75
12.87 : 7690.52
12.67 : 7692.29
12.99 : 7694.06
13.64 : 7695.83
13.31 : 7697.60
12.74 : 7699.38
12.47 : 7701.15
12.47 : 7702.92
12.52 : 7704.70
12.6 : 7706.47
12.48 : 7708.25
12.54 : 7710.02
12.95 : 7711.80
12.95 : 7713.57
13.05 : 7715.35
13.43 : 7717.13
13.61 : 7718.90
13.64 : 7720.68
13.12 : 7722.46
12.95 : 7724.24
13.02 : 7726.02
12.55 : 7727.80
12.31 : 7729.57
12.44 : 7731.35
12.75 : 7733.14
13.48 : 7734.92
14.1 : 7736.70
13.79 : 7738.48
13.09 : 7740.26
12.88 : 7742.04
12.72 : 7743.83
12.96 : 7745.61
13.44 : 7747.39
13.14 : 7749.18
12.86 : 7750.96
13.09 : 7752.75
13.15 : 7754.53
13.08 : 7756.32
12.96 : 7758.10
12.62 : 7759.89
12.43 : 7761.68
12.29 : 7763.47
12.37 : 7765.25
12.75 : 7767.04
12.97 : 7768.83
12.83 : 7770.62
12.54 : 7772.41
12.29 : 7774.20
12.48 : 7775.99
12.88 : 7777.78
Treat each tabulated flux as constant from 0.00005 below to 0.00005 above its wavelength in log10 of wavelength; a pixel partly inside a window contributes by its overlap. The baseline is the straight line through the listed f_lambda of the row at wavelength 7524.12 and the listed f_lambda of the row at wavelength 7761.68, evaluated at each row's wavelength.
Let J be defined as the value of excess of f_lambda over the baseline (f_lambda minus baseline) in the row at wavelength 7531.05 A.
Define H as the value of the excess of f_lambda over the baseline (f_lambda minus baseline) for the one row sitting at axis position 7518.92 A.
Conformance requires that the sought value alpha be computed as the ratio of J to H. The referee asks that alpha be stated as 0.9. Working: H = -0.8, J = -0.71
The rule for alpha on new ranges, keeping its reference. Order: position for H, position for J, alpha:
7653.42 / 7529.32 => 0.3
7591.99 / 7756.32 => -0.7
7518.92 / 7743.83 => -0.3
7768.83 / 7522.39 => -0.7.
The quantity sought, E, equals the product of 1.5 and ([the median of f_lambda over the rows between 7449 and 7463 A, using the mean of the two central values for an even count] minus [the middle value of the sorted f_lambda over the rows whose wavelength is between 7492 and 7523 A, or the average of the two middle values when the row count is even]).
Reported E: 0.87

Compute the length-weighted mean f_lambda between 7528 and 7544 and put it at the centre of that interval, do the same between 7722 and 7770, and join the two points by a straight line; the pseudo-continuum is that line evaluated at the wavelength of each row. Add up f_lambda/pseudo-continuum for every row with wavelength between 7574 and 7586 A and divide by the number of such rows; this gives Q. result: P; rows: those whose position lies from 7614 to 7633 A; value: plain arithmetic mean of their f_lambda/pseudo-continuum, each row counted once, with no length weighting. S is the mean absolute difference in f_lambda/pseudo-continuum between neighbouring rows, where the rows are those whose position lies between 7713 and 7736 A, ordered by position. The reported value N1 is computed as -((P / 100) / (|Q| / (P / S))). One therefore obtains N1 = -0.45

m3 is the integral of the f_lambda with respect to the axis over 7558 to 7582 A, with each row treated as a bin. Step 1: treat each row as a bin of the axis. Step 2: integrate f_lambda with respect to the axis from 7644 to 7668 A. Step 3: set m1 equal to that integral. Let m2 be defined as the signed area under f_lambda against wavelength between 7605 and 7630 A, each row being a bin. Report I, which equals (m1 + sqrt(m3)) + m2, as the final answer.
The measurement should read 645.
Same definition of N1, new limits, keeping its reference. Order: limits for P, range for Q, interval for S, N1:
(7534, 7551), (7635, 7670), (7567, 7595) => -0.76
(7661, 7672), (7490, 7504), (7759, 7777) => -0.63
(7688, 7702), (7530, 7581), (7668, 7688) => -1.09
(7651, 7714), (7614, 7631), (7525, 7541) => -0.36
